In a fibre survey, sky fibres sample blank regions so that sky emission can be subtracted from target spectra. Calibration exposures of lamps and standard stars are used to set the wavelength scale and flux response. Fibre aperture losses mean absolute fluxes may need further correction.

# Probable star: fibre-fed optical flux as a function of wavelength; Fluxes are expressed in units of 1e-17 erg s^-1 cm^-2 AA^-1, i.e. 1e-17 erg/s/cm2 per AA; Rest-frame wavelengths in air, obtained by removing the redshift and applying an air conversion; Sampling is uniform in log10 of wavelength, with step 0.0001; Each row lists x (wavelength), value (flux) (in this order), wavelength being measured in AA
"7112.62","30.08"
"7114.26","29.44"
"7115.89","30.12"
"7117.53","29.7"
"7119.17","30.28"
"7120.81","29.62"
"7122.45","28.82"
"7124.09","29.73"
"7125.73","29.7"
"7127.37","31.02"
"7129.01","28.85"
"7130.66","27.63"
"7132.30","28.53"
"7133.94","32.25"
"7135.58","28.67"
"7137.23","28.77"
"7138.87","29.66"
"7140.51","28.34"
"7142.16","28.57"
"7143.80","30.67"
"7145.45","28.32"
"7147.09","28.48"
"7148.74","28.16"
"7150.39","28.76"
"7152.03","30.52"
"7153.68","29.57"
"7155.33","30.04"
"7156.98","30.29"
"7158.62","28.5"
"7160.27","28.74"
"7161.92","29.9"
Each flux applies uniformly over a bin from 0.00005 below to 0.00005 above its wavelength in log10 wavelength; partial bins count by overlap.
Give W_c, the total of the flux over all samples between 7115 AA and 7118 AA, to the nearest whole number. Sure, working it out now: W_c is 60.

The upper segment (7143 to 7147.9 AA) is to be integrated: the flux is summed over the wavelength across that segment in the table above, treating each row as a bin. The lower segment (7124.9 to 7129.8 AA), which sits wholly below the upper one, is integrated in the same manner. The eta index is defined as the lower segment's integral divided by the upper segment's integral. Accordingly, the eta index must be 1.02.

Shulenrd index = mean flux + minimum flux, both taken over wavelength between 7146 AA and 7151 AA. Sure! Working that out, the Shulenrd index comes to 56.6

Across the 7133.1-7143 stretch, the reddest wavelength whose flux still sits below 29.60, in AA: 7142.16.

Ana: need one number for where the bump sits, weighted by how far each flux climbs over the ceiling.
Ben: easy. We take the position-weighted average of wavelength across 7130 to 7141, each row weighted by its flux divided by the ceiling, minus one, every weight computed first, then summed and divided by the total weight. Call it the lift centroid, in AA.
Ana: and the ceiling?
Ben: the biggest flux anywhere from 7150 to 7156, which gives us 7135.4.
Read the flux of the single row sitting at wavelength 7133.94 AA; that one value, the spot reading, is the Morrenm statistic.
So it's 32.25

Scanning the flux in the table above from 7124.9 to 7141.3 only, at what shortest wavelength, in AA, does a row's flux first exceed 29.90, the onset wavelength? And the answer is 7127.37 AA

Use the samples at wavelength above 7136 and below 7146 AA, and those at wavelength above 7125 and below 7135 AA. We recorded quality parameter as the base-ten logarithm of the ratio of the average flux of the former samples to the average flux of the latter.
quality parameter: -0.009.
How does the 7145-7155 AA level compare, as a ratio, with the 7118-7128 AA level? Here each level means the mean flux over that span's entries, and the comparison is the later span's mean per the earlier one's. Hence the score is 0.97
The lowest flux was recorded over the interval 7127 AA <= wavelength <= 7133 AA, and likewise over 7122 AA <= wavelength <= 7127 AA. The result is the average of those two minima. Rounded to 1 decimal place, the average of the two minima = 28.2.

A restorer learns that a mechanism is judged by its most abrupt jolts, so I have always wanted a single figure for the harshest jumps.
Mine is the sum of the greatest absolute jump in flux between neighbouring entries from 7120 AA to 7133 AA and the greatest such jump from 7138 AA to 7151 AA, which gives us 4.52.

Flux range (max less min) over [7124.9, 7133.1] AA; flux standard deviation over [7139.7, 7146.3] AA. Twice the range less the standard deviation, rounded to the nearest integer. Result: 6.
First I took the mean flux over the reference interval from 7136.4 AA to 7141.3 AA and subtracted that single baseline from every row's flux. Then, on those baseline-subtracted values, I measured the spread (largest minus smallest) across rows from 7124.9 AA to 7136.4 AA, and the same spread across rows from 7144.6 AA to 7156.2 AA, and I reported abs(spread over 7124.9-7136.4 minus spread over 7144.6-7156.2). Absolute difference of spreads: 2.3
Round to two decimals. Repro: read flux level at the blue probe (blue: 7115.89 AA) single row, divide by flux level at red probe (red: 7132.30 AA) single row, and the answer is 1.06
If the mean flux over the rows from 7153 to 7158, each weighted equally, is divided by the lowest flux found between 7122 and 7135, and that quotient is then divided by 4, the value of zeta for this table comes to 0.271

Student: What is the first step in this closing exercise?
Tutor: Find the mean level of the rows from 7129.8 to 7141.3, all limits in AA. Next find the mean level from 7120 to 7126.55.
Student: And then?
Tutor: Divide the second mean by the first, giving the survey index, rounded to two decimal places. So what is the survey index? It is 1.01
